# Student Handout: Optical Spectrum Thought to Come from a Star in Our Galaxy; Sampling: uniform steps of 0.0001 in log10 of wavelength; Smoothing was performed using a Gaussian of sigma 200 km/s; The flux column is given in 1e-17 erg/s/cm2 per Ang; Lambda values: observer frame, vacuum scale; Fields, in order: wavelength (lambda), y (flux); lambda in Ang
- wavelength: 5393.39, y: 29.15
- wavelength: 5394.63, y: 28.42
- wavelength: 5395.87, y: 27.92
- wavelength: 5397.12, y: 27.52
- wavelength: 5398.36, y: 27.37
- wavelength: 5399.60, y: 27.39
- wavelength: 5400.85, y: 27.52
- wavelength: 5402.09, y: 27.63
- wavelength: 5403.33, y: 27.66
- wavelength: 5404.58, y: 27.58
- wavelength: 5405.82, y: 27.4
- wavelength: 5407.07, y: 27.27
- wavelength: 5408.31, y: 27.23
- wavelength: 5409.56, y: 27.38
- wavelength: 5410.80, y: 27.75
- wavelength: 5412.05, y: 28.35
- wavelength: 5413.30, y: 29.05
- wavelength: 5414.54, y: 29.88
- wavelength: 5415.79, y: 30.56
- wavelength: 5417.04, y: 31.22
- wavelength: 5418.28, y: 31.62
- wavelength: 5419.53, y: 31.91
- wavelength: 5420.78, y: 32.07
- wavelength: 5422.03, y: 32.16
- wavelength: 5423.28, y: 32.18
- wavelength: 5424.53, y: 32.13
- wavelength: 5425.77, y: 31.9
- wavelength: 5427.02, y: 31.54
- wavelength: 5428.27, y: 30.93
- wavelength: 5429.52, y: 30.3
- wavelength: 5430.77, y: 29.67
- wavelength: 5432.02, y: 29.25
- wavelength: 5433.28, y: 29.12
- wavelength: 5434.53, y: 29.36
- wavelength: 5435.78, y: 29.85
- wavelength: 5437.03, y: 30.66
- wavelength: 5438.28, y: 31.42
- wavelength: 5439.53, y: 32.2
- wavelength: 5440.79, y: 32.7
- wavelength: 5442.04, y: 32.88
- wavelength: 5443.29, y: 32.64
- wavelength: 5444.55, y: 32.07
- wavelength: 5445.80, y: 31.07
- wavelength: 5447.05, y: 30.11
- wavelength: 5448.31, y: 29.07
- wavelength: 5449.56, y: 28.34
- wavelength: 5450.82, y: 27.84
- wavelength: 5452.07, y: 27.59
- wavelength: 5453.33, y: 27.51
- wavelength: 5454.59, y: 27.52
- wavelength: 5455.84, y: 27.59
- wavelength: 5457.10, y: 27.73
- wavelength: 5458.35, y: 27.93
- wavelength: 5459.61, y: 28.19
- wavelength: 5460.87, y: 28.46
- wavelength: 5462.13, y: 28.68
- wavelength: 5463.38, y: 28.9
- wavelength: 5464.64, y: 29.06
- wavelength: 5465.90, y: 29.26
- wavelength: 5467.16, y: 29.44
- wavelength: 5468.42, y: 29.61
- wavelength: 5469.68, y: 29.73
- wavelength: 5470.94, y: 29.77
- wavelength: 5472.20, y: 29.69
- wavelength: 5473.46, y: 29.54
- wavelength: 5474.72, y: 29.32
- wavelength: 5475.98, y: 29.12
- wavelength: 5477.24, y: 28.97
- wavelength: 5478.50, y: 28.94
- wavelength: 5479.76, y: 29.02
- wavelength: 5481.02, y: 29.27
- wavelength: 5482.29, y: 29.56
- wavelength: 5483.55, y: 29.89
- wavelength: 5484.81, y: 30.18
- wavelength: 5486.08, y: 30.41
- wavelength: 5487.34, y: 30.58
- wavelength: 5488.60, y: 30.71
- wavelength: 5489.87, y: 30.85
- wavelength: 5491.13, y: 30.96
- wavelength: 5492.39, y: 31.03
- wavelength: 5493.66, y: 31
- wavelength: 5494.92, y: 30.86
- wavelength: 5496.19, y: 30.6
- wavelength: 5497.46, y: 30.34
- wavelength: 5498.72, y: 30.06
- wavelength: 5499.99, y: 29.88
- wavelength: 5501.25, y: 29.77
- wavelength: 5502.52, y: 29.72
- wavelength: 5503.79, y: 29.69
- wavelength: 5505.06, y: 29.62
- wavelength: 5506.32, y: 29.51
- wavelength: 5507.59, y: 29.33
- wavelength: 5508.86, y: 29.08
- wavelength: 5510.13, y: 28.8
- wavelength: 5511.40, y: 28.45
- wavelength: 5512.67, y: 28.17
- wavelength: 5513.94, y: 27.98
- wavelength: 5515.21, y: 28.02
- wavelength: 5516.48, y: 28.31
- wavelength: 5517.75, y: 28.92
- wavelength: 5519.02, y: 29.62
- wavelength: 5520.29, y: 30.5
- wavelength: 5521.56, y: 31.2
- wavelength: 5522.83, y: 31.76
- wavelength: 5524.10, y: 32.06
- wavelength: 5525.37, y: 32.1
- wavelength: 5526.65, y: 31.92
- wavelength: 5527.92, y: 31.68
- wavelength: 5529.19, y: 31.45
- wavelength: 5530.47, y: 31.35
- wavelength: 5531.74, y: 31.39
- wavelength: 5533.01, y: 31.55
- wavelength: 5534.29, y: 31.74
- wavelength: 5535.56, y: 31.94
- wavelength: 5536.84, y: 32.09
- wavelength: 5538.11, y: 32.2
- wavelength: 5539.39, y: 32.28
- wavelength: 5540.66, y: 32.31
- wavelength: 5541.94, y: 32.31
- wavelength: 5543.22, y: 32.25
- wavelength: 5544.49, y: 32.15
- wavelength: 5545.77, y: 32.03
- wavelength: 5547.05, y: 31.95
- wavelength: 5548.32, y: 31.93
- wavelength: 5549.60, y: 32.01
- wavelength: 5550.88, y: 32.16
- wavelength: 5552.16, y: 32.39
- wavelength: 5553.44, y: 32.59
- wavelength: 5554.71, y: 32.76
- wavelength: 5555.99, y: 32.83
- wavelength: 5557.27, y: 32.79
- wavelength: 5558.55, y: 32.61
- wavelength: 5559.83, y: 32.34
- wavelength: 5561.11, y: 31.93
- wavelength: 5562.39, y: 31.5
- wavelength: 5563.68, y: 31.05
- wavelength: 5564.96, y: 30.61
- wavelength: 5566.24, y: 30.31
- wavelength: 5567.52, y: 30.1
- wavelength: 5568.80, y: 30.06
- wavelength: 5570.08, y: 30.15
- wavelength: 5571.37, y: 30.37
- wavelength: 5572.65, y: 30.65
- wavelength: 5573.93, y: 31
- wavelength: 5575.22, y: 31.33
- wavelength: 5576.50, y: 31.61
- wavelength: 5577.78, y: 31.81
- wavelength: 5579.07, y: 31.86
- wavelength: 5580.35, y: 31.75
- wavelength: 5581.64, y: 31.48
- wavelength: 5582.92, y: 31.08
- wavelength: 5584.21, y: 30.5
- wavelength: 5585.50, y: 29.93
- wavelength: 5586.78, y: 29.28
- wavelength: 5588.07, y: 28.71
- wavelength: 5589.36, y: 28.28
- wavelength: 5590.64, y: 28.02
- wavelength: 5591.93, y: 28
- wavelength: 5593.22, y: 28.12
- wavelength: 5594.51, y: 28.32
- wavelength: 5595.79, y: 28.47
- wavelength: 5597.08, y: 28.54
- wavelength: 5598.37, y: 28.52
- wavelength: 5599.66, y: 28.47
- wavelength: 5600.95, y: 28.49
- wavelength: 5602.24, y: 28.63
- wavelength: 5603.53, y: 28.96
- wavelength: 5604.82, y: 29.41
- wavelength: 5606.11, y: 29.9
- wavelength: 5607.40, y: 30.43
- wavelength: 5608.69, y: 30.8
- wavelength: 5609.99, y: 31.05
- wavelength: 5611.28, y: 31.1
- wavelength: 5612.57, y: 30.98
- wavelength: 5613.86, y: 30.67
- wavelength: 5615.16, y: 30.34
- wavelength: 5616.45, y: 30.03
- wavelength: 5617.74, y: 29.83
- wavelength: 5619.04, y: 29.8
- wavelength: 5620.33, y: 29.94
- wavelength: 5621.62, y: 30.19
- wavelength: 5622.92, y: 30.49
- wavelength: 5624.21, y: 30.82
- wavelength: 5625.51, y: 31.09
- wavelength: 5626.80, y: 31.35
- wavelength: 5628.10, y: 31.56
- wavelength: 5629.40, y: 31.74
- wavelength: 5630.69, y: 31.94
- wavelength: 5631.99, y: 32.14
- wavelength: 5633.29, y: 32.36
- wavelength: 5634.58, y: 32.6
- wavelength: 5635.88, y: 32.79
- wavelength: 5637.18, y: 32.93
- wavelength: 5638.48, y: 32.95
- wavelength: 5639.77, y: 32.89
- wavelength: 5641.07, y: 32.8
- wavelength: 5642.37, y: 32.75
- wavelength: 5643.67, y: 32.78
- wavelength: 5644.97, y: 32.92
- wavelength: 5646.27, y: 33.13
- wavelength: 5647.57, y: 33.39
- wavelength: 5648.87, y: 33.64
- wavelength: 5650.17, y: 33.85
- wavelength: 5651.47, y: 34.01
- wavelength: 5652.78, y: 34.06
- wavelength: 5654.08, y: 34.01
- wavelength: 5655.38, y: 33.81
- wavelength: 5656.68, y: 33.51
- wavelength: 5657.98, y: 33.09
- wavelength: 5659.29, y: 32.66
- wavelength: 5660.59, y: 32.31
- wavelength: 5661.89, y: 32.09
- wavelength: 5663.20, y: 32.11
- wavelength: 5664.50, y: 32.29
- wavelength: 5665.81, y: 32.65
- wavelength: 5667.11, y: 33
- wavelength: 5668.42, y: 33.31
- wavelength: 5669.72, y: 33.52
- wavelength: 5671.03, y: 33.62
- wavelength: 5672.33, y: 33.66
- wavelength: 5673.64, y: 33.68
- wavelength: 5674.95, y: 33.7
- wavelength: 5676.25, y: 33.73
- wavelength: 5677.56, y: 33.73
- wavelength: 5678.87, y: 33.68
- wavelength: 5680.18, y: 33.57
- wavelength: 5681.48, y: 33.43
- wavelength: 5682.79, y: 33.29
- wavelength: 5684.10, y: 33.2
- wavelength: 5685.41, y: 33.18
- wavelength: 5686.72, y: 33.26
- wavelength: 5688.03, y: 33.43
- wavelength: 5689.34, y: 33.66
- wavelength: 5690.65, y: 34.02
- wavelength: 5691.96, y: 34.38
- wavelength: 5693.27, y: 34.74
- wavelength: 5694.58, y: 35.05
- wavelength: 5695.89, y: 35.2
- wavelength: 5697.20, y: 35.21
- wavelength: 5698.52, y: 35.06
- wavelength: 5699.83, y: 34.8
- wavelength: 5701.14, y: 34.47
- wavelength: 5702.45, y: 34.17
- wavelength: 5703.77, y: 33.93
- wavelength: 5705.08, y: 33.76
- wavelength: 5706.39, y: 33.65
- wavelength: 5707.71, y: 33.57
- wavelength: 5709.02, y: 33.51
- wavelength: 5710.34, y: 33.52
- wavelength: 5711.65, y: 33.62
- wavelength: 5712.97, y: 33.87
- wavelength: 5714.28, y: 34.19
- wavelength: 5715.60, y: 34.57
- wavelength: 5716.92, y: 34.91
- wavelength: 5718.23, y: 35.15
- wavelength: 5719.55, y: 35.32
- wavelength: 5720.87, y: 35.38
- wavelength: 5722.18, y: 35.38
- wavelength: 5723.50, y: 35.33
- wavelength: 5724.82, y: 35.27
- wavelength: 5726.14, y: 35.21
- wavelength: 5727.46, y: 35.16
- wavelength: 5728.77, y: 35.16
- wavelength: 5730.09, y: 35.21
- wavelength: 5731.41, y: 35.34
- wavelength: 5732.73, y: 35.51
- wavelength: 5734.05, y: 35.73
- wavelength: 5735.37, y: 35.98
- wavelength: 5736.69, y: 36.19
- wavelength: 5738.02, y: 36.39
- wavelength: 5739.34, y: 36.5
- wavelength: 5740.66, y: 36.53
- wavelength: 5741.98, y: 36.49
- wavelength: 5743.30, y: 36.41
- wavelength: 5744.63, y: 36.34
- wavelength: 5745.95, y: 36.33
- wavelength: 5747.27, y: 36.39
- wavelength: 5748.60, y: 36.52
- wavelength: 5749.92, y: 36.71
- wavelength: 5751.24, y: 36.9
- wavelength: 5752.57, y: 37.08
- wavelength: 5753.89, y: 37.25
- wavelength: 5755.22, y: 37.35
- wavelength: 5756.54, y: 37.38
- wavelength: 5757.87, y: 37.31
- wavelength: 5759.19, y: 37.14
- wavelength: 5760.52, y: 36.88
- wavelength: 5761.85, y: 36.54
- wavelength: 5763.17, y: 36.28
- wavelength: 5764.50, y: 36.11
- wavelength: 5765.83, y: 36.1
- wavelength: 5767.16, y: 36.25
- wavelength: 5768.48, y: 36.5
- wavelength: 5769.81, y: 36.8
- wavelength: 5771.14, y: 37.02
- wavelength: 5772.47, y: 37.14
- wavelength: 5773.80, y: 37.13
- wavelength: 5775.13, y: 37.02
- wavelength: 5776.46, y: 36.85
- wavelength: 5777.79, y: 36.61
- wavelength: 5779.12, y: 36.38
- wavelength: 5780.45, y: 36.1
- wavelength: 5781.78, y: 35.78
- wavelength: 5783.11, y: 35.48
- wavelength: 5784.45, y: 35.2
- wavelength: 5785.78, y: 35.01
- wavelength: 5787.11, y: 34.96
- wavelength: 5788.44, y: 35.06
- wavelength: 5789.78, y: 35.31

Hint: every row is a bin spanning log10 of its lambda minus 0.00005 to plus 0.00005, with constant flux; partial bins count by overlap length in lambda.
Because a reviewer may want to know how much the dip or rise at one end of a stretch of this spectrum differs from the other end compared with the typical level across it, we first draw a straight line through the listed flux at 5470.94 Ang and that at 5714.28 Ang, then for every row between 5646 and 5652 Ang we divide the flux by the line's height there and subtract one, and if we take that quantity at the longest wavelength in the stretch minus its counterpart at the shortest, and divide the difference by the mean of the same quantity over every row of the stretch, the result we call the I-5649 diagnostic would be 1.3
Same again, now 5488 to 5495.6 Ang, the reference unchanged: 0.0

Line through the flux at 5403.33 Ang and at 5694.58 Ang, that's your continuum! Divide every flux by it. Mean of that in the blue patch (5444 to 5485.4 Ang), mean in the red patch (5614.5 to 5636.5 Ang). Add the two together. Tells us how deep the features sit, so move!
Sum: 1.93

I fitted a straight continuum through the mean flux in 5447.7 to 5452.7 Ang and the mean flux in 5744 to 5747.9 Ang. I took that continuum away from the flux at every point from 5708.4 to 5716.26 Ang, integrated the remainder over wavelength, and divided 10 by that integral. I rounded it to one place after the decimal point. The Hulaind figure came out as -0.8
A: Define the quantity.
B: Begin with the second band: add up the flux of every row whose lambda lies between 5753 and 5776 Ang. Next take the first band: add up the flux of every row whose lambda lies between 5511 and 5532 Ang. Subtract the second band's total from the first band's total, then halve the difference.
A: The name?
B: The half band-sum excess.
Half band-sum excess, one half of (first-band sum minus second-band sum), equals -56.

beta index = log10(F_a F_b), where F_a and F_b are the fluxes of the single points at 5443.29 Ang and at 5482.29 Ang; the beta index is 2.98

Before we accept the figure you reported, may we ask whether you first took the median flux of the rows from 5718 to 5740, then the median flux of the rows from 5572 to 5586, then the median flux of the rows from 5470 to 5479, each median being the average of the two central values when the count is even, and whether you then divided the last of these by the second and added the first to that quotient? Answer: 36.3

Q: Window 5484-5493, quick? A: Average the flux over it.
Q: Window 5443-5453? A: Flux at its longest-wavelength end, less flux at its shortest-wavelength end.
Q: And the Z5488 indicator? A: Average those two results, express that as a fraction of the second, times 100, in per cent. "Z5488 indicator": -254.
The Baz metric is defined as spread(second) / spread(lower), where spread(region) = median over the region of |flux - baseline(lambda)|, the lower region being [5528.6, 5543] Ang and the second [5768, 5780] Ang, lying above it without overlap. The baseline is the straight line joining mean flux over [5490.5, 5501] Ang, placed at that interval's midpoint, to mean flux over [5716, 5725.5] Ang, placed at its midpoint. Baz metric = 1.0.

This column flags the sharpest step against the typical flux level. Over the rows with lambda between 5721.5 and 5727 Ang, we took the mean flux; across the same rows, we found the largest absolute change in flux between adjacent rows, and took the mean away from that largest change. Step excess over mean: -35.2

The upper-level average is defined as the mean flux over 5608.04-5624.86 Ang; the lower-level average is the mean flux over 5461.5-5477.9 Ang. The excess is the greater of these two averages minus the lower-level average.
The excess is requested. 1.1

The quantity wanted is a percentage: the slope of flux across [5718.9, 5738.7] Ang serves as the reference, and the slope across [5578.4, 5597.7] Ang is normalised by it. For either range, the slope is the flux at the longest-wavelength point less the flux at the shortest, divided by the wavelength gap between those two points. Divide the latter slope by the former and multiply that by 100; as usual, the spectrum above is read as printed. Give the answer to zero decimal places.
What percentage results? -318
